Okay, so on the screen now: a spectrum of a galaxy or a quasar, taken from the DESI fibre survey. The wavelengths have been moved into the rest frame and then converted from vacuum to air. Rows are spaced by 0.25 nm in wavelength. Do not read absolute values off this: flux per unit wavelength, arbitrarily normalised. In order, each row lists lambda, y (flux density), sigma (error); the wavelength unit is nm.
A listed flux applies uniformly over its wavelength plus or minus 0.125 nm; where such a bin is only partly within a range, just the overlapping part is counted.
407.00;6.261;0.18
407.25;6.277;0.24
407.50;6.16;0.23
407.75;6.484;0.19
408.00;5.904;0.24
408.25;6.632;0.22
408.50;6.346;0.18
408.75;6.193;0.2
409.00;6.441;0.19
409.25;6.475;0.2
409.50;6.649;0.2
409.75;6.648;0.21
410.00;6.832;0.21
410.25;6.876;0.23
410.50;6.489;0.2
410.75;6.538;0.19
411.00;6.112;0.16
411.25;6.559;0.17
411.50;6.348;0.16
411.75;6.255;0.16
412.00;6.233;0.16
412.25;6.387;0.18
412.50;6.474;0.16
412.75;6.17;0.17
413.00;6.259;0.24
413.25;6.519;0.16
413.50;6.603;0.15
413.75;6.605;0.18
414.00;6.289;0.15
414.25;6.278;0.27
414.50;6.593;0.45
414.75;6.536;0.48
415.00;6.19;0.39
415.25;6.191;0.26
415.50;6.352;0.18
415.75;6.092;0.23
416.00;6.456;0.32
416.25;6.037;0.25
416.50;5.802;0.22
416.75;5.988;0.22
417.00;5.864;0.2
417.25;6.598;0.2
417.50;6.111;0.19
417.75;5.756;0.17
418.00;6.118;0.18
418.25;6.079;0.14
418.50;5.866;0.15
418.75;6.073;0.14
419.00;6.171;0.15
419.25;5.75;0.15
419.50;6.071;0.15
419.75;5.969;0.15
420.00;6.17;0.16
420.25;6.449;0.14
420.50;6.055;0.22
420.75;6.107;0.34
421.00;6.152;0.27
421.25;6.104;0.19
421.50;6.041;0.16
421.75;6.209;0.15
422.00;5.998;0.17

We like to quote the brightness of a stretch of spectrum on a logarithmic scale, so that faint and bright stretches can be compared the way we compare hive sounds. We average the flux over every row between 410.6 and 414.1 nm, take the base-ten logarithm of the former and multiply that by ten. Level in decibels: 8.05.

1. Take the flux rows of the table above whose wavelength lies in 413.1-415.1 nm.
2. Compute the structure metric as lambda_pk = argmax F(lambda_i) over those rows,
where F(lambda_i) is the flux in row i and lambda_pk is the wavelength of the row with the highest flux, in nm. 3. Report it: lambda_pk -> 413.75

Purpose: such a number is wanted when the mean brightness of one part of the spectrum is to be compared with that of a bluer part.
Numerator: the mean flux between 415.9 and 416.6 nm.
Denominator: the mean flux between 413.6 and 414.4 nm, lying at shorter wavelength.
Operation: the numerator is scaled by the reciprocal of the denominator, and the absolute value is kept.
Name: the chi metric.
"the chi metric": 0.95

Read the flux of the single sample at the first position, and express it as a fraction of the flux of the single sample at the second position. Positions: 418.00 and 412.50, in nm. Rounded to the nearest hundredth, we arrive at 0.95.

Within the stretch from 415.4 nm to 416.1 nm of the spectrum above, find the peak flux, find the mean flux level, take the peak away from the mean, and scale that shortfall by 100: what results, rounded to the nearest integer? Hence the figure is -16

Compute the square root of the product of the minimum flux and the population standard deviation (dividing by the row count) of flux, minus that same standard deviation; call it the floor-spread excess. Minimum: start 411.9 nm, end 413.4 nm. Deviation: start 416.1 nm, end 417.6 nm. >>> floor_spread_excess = 1.01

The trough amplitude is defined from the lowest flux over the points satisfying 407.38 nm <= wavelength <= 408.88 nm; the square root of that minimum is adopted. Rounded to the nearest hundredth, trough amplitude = 2.43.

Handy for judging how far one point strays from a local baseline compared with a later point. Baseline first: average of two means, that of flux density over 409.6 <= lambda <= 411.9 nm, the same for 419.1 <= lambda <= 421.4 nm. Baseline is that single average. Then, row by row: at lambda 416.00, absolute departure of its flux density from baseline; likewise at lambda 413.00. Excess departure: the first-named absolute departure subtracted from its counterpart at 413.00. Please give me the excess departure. -0.11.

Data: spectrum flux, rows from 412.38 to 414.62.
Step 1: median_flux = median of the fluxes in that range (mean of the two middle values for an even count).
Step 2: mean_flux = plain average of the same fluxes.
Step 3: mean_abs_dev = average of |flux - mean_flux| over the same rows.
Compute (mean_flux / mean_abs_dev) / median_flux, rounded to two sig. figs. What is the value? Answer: 6.5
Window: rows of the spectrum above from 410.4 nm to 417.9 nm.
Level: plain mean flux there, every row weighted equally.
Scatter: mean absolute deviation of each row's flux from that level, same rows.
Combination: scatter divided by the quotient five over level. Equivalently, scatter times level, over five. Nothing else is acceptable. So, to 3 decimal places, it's 0.252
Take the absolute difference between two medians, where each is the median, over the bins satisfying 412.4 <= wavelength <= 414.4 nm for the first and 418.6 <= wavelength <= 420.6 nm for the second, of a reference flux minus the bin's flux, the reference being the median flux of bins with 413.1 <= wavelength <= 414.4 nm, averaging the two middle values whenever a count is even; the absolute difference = 0.31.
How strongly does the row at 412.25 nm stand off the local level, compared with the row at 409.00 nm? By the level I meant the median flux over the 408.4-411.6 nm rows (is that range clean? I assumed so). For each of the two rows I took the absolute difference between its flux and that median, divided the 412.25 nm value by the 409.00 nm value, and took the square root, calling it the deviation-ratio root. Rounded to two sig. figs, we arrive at 1.5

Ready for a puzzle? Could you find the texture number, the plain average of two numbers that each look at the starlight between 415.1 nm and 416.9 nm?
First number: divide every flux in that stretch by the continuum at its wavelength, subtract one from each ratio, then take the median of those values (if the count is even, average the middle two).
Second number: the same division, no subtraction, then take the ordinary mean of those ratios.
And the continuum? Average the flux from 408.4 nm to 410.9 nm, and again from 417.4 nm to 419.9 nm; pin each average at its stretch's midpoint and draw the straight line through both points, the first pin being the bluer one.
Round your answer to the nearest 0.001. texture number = 0.491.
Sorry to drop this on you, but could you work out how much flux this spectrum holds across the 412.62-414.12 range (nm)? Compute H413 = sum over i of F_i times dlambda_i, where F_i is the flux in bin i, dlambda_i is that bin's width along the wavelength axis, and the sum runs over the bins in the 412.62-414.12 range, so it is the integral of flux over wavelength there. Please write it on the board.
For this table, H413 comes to 9.6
